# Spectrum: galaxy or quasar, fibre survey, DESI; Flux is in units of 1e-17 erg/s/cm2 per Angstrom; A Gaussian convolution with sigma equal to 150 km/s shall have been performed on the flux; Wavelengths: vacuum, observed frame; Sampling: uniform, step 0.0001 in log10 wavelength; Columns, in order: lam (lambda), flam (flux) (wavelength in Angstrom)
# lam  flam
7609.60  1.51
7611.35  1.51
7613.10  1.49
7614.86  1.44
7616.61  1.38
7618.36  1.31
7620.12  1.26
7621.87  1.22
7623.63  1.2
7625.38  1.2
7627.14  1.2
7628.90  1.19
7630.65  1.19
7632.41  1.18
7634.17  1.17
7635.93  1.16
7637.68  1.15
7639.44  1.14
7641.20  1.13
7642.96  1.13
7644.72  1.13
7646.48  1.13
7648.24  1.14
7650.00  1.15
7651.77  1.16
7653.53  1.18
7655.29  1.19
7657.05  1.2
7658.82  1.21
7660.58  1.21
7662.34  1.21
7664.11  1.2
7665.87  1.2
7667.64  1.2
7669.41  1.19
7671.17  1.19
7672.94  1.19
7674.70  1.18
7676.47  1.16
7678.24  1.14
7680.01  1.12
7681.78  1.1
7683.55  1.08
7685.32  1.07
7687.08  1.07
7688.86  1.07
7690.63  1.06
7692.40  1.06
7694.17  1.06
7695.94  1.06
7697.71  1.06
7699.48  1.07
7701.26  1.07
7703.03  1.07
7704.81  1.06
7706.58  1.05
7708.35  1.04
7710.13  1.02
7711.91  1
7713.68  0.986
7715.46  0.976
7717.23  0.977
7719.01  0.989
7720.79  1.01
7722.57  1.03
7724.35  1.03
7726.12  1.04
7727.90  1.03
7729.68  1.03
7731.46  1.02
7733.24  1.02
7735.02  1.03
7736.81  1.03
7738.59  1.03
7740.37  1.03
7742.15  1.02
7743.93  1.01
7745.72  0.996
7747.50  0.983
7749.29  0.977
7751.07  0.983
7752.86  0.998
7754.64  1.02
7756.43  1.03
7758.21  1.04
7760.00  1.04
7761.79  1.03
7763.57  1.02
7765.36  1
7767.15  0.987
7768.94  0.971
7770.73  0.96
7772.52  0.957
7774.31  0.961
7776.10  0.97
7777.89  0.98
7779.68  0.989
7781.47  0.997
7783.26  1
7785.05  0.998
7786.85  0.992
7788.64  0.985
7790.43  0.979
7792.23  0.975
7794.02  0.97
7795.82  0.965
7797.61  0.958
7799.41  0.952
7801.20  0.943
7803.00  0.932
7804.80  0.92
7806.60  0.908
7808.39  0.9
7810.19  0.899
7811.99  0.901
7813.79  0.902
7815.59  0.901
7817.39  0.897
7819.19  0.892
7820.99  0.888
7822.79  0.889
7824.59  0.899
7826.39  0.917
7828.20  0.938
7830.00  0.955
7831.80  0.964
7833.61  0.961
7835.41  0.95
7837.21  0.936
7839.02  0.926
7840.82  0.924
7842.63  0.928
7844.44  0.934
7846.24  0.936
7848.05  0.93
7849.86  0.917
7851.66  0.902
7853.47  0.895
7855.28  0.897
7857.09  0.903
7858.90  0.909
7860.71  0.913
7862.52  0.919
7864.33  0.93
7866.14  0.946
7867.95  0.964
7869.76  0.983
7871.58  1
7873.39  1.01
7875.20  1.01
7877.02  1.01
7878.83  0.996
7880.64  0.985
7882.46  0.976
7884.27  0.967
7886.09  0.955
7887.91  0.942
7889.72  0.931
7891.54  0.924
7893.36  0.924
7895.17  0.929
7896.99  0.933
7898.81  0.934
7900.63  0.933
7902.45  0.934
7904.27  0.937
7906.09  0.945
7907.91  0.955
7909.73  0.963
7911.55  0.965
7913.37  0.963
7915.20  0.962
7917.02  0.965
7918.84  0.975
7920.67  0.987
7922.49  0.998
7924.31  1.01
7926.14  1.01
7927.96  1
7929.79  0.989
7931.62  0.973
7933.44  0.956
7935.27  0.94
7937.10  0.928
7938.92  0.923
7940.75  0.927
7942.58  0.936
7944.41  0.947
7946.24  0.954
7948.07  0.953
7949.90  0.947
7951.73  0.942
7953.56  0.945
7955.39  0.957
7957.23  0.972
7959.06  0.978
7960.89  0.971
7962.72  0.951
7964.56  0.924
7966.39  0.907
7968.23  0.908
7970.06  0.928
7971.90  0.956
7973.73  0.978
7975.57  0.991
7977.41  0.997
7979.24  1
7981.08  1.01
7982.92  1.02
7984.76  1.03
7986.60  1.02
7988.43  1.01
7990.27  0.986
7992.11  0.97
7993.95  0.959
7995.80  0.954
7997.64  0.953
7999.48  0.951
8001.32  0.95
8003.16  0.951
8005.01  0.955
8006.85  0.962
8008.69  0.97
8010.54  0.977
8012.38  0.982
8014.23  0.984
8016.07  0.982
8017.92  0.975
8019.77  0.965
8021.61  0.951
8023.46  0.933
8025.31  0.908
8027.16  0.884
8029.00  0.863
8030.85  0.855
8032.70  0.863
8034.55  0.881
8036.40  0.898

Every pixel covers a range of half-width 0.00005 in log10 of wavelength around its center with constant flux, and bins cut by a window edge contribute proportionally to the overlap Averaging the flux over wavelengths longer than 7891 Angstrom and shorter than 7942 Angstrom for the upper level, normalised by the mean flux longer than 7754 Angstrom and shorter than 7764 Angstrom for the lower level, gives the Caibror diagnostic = 0.93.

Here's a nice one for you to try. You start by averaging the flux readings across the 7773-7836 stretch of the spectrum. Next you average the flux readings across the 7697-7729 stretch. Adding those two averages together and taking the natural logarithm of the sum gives 0.68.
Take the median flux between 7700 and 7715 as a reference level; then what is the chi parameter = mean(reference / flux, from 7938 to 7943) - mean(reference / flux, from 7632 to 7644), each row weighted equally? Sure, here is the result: 0.22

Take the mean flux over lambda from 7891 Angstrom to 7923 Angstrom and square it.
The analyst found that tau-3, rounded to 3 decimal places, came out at 0.905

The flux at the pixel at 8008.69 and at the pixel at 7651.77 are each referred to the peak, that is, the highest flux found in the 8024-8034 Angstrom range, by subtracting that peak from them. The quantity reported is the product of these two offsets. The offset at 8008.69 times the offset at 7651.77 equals 0.016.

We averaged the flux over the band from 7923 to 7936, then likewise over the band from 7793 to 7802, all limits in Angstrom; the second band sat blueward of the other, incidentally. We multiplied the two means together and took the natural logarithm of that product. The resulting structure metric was -0.06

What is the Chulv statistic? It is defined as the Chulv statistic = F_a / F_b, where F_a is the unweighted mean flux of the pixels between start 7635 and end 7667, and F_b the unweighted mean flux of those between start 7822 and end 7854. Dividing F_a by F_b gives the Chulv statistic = 1.26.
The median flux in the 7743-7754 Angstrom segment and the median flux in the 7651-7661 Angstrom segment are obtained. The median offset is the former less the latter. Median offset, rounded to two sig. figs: -0.21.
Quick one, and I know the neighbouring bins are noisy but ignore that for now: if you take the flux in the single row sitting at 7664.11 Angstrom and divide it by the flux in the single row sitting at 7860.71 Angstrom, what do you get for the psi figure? 1.31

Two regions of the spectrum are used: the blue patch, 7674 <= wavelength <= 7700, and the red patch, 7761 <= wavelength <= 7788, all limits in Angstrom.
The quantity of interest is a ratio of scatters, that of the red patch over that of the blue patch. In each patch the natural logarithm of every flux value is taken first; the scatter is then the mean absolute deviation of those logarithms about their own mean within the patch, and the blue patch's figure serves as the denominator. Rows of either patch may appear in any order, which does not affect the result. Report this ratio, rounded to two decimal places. 0.57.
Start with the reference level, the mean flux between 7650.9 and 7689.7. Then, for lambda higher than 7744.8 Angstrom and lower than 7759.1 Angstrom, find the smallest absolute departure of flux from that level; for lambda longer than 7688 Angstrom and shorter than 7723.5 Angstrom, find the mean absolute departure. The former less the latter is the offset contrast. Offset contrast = 0.00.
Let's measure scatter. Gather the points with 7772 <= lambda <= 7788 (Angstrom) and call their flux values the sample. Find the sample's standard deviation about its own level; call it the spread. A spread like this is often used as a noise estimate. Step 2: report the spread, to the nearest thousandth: 0.016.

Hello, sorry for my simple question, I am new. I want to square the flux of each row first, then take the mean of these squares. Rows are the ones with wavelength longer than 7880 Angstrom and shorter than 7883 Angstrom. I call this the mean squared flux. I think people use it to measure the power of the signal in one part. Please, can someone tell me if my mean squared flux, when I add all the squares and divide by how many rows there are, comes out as 0.96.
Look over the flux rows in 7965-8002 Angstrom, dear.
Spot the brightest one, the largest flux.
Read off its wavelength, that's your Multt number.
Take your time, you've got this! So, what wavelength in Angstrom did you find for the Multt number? 7984.76 Angstrom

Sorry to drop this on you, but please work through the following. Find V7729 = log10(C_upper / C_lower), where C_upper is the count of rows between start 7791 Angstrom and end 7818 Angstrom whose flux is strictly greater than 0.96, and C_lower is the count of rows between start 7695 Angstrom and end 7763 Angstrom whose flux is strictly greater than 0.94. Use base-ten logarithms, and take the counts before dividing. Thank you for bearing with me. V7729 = -1.1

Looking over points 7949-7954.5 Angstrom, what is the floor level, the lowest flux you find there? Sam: 0.942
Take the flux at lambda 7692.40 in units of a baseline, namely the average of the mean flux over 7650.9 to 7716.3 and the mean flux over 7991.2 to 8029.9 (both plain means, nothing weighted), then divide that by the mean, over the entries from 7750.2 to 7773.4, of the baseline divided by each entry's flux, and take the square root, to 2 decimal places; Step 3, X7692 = 1.00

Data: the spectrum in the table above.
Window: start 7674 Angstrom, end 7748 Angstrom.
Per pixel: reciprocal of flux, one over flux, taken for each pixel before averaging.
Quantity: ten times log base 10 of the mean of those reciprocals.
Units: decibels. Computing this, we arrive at -0.19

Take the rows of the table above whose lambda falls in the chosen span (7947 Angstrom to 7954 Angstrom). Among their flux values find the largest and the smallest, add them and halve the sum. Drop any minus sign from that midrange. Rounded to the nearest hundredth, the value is 0.95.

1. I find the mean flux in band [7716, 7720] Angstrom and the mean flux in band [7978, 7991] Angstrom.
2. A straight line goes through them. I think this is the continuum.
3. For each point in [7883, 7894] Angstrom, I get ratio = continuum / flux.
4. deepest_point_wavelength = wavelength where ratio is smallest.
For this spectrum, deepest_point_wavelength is 7884.27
